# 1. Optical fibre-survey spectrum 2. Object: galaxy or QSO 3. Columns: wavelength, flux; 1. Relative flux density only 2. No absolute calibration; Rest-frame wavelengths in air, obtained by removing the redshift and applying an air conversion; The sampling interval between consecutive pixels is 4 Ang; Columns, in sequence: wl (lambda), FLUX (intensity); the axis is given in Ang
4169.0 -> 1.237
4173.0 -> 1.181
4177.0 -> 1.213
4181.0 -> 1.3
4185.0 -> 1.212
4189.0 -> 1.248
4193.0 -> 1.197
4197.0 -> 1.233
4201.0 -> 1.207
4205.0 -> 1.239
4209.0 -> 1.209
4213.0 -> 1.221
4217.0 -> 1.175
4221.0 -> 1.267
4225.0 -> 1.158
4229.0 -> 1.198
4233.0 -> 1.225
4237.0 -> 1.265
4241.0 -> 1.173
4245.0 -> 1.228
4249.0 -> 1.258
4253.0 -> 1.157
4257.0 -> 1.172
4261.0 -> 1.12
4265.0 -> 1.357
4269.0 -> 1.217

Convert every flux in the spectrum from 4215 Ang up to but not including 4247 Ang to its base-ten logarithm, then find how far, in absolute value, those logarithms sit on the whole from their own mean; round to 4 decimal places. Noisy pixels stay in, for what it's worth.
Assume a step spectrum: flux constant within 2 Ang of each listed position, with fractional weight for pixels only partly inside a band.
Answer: 0.0126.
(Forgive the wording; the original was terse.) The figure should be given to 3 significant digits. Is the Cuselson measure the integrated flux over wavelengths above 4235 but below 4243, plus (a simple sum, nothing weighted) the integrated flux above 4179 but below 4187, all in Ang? 19.8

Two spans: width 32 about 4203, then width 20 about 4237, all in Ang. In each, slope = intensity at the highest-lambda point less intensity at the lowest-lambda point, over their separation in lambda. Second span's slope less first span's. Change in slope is 0.004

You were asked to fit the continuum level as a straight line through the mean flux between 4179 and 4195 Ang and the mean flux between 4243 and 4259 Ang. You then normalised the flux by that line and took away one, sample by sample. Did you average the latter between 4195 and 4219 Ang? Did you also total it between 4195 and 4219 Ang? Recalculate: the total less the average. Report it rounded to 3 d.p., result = -0.058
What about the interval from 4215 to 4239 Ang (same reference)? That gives -0.010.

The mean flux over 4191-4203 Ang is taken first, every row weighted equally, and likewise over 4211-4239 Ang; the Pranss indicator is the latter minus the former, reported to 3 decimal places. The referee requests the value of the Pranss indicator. 0.003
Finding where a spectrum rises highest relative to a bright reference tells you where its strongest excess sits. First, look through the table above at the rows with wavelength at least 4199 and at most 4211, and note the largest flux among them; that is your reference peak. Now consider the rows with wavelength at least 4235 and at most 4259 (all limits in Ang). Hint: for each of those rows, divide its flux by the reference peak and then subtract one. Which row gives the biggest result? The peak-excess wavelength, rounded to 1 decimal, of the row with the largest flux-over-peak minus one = 4237.0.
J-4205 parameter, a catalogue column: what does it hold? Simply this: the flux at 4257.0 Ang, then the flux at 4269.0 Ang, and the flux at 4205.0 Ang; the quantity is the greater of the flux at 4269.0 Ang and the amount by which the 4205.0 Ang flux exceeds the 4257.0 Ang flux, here 1.22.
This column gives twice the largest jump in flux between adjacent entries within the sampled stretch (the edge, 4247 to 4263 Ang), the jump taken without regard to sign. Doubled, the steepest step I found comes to 0.20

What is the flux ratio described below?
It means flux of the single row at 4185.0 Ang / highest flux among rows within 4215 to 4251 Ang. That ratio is 0.96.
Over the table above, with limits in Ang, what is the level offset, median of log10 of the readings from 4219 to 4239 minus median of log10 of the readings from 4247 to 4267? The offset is 0.019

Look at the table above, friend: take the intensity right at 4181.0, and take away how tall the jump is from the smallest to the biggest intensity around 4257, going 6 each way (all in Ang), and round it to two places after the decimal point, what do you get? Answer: 1.25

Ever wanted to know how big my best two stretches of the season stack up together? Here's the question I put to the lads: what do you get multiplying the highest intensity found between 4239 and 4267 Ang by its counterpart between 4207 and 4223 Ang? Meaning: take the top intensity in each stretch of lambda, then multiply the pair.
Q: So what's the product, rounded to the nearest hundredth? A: 1.72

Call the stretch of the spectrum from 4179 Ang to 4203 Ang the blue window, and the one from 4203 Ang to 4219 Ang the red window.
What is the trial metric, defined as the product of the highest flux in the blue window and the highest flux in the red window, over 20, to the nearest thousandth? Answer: 0.081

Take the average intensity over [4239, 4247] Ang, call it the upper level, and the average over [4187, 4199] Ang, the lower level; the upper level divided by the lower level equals 0.979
